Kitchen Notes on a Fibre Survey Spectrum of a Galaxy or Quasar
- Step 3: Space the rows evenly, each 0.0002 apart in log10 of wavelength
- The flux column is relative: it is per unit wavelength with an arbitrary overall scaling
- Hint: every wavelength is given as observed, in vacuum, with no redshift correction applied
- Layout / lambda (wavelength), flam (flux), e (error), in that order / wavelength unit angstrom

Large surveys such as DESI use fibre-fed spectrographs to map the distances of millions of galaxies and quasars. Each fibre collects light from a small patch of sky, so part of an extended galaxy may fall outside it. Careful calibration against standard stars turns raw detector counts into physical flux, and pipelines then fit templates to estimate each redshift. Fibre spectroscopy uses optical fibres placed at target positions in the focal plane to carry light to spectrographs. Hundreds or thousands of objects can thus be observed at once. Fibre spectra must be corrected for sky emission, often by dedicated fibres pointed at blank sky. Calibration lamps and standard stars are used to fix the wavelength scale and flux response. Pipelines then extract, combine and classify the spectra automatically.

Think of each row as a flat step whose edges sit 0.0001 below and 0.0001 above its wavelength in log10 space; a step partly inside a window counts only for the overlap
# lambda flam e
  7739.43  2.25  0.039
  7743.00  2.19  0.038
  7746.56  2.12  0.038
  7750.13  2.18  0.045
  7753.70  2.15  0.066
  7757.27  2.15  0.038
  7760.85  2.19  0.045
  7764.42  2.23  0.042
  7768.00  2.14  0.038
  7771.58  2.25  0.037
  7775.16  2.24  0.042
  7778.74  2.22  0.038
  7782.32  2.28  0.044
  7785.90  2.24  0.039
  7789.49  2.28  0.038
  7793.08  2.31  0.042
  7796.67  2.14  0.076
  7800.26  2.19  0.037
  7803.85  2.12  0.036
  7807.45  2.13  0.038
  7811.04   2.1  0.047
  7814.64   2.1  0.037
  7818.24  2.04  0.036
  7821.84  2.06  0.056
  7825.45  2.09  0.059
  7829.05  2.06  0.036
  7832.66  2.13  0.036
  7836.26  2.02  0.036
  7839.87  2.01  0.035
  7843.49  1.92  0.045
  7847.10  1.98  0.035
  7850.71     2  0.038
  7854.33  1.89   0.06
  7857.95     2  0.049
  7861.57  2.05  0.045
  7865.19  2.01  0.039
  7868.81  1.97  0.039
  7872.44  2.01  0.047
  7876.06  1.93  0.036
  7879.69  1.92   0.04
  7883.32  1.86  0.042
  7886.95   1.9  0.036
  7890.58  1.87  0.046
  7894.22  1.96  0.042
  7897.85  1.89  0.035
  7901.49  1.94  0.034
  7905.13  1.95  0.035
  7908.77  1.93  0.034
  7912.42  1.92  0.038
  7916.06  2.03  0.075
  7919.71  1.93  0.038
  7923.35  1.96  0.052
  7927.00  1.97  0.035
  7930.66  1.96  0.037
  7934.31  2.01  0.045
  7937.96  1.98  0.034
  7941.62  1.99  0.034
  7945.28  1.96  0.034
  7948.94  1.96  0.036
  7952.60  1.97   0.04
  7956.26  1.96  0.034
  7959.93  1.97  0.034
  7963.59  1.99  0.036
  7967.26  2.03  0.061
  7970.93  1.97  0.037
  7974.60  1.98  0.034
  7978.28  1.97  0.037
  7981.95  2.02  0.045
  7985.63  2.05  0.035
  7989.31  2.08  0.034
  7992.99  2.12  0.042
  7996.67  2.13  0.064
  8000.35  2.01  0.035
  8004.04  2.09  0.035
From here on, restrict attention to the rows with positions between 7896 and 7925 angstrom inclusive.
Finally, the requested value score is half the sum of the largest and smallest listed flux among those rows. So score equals 1.96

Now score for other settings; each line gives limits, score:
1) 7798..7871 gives 2.04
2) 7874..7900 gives 1.91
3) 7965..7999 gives 2.05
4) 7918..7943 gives 1.97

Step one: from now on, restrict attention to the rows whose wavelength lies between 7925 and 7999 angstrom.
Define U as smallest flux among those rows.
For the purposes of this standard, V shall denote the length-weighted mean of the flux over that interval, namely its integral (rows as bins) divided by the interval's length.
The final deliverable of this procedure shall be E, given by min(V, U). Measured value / 1.96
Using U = 1.96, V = 2.00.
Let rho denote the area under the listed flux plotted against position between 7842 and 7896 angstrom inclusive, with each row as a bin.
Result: 105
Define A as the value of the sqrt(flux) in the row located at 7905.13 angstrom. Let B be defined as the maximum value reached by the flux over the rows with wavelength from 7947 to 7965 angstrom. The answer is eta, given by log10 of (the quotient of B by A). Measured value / 0.154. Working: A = 1.396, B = 1.99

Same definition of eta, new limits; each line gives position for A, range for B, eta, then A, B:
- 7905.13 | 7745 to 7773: 0.207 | 1.396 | 2.25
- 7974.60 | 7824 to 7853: 0.180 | 1.407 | 2.13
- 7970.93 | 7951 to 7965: 0.152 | 1.404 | 1.99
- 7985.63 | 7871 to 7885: 0.147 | 1.432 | 2.01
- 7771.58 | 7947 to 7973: 0.131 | 1.500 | 2.03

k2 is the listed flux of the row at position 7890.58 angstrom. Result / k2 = 1.87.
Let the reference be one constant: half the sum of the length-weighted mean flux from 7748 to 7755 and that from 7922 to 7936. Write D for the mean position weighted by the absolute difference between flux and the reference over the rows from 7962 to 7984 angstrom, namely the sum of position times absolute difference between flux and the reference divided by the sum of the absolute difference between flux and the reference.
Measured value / 7972.8 angstrom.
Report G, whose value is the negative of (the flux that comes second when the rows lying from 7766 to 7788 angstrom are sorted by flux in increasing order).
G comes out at -2.22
